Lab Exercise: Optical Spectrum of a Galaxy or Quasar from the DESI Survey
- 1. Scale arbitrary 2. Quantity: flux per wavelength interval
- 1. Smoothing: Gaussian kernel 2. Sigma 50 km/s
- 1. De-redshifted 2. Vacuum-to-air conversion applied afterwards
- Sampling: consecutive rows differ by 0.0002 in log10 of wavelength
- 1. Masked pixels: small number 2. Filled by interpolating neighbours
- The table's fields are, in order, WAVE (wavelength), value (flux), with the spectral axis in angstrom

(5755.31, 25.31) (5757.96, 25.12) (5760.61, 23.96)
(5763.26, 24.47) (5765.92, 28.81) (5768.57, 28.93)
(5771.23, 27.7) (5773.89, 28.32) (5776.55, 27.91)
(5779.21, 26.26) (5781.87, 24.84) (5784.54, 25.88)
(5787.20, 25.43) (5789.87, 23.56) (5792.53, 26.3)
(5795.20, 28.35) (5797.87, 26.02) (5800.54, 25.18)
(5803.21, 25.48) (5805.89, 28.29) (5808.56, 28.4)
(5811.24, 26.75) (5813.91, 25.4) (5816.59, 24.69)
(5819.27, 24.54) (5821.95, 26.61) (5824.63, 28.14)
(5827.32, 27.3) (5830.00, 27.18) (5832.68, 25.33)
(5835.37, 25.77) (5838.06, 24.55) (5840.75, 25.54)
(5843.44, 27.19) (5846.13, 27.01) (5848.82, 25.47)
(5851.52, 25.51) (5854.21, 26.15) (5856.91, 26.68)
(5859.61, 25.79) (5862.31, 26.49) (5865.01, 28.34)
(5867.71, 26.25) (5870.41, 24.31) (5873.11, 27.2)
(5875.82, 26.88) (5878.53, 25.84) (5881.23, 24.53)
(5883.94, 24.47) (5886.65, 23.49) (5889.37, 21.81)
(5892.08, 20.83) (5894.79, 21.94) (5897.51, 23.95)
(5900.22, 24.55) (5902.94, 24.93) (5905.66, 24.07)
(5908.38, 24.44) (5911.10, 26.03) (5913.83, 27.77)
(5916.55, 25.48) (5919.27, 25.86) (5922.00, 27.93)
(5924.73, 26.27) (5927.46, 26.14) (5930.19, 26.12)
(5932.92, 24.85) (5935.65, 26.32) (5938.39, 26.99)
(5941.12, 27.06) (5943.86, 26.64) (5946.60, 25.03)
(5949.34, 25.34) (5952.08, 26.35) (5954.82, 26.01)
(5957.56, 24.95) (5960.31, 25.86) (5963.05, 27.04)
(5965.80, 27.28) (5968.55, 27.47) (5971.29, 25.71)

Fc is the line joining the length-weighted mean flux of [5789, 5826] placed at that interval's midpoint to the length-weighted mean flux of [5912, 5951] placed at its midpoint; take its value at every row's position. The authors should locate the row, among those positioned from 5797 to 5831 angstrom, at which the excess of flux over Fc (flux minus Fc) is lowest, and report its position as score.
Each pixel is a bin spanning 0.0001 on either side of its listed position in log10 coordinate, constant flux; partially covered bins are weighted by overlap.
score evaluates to 5819.27 angstrom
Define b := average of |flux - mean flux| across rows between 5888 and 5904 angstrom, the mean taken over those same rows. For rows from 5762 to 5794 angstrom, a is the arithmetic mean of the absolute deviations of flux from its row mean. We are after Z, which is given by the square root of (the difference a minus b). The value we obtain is 0.2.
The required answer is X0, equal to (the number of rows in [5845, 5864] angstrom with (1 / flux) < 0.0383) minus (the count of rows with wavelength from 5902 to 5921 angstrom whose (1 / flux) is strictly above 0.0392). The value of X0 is 0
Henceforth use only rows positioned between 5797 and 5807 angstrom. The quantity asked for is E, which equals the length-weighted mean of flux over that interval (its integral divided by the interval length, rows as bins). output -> 26.2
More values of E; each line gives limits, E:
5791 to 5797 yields 27.1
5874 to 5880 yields 26.4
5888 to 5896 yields 21.5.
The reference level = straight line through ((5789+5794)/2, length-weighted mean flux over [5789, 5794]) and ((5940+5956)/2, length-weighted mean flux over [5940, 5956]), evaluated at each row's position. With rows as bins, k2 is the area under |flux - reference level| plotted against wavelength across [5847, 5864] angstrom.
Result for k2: 10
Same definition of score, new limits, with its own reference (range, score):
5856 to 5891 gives 5889.37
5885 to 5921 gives 5892.08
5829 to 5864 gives 5838.06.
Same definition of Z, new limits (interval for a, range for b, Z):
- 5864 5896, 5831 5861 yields 1.1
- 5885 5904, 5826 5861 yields 0.8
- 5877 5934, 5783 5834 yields 0.4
